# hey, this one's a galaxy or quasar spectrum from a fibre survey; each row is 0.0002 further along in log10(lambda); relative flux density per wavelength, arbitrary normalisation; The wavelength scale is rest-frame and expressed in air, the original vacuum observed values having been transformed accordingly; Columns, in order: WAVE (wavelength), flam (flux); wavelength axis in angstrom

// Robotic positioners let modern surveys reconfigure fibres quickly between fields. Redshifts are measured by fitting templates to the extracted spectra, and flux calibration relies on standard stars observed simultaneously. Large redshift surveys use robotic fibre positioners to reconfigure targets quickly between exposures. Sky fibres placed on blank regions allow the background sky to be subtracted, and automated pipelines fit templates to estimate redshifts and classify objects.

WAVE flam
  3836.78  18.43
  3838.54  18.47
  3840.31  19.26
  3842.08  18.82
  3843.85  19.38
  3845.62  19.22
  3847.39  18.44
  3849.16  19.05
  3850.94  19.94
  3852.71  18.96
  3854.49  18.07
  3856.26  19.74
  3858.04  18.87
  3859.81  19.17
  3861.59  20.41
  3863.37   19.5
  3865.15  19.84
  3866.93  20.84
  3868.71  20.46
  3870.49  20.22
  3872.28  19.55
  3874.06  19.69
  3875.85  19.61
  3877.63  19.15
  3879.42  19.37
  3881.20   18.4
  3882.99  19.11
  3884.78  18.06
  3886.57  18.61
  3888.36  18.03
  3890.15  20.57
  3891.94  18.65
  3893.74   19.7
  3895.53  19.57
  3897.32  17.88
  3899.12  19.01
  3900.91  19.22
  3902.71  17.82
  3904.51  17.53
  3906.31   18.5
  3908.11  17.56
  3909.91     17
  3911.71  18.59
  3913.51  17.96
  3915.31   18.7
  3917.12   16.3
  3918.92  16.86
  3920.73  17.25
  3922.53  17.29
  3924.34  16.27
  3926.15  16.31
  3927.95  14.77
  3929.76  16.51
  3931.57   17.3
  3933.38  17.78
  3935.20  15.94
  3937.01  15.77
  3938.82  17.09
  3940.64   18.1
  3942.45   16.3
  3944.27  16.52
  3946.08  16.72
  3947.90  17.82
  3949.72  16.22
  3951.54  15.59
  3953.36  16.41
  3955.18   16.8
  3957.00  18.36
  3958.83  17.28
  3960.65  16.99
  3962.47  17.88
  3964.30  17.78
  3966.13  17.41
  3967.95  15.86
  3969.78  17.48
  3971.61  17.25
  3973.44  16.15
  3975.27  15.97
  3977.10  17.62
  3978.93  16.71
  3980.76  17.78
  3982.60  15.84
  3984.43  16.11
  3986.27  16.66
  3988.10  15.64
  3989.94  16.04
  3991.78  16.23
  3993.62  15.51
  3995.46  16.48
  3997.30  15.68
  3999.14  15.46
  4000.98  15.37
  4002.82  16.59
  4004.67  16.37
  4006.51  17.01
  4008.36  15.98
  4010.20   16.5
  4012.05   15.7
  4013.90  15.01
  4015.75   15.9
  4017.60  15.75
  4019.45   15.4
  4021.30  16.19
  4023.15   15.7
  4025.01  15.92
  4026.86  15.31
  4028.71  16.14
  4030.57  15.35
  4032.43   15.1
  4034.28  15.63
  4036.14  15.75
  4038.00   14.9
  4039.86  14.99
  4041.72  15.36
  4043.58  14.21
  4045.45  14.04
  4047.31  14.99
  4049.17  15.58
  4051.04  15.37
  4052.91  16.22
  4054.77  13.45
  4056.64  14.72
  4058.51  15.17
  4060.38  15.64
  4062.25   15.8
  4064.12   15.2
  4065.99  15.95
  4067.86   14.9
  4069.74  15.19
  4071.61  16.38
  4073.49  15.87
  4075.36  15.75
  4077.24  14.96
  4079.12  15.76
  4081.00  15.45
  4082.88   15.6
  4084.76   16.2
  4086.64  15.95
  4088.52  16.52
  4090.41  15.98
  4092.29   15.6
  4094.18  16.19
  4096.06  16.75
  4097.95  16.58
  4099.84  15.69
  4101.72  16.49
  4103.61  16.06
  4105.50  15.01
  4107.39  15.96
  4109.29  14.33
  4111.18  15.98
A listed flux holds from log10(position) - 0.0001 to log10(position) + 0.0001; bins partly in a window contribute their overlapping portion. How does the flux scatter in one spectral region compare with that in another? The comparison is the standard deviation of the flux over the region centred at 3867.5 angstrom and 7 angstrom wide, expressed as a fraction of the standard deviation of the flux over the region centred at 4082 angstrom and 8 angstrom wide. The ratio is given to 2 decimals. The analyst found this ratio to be 1.30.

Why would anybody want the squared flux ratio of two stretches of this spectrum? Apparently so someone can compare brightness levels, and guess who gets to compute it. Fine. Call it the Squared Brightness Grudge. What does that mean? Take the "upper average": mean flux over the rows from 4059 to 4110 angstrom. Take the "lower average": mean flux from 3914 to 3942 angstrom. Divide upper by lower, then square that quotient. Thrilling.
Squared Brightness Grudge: 0.88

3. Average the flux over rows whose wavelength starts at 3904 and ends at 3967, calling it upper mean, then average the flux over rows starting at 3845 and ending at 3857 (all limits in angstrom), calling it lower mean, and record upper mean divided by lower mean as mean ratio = 0.896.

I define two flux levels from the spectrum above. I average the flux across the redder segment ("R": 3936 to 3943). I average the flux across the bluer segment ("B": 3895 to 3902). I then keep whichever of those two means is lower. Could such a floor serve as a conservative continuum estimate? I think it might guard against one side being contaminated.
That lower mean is 16.8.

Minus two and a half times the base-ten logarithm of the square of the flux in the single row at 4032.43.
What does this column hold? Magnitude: -5.89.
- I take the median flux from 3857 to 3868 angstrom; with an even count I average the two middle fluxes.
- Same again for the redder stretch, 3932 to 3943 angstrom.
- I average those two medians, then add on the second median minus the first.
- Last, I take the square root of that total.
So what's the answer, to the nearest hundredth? 3.90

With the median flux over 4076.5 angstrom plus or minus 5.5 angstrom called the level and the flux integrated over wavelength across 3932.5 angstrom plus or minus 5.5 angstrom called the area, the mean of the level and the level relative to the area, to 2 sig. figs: 7.9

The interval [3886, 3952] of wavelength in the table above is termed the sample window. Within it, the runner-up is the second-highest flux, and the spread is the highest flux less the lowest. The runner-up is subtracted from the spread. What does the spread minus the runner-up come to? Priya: -13.9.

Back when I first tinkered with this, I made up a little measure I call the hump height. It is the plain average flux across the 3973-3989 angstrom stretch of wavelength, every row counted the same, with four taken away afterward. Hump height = 12.5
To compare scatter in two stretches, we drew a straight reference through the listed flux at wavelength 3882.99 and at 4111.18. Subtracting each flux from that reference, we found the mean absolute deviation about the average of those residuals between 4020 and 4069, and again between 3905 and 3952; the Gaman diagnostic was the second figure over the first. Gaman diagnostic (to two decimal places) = 1.52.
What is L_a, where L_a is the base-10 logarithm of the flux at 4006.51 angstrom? 1.23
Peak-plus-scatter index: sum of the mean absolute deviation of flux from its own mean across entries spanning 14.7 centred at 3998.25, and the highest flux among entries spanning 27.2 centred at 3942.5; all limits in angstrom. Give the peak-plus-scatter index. 18.6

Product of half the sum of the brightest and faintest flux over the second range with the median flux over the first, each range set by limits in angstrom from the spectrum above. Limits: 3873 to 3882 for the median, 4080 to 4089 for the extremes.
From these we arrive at 310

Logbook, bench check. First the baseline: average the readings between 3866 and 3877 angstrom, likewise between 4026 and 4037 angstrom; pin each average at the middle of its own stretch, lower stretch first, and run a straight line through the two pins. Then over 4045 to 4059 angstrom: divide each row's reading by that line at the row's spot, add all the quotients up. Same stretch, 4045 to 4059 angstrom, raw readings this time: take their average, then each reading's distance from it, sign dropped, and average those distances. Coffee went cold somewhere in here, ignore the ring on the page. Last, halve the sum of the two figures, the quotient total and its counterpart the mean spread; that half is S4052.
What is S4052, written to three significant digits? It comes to 4.32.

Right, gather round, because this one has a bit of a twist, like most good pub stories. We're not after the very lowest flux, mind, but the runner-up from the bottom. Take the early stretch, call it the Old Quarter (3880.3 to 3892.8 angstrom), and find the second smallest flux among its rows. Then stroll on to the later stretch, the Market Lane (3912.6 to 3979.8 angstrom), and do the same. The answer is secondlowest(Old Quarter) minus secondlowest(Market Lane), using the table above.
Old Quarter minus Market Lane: 2.5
